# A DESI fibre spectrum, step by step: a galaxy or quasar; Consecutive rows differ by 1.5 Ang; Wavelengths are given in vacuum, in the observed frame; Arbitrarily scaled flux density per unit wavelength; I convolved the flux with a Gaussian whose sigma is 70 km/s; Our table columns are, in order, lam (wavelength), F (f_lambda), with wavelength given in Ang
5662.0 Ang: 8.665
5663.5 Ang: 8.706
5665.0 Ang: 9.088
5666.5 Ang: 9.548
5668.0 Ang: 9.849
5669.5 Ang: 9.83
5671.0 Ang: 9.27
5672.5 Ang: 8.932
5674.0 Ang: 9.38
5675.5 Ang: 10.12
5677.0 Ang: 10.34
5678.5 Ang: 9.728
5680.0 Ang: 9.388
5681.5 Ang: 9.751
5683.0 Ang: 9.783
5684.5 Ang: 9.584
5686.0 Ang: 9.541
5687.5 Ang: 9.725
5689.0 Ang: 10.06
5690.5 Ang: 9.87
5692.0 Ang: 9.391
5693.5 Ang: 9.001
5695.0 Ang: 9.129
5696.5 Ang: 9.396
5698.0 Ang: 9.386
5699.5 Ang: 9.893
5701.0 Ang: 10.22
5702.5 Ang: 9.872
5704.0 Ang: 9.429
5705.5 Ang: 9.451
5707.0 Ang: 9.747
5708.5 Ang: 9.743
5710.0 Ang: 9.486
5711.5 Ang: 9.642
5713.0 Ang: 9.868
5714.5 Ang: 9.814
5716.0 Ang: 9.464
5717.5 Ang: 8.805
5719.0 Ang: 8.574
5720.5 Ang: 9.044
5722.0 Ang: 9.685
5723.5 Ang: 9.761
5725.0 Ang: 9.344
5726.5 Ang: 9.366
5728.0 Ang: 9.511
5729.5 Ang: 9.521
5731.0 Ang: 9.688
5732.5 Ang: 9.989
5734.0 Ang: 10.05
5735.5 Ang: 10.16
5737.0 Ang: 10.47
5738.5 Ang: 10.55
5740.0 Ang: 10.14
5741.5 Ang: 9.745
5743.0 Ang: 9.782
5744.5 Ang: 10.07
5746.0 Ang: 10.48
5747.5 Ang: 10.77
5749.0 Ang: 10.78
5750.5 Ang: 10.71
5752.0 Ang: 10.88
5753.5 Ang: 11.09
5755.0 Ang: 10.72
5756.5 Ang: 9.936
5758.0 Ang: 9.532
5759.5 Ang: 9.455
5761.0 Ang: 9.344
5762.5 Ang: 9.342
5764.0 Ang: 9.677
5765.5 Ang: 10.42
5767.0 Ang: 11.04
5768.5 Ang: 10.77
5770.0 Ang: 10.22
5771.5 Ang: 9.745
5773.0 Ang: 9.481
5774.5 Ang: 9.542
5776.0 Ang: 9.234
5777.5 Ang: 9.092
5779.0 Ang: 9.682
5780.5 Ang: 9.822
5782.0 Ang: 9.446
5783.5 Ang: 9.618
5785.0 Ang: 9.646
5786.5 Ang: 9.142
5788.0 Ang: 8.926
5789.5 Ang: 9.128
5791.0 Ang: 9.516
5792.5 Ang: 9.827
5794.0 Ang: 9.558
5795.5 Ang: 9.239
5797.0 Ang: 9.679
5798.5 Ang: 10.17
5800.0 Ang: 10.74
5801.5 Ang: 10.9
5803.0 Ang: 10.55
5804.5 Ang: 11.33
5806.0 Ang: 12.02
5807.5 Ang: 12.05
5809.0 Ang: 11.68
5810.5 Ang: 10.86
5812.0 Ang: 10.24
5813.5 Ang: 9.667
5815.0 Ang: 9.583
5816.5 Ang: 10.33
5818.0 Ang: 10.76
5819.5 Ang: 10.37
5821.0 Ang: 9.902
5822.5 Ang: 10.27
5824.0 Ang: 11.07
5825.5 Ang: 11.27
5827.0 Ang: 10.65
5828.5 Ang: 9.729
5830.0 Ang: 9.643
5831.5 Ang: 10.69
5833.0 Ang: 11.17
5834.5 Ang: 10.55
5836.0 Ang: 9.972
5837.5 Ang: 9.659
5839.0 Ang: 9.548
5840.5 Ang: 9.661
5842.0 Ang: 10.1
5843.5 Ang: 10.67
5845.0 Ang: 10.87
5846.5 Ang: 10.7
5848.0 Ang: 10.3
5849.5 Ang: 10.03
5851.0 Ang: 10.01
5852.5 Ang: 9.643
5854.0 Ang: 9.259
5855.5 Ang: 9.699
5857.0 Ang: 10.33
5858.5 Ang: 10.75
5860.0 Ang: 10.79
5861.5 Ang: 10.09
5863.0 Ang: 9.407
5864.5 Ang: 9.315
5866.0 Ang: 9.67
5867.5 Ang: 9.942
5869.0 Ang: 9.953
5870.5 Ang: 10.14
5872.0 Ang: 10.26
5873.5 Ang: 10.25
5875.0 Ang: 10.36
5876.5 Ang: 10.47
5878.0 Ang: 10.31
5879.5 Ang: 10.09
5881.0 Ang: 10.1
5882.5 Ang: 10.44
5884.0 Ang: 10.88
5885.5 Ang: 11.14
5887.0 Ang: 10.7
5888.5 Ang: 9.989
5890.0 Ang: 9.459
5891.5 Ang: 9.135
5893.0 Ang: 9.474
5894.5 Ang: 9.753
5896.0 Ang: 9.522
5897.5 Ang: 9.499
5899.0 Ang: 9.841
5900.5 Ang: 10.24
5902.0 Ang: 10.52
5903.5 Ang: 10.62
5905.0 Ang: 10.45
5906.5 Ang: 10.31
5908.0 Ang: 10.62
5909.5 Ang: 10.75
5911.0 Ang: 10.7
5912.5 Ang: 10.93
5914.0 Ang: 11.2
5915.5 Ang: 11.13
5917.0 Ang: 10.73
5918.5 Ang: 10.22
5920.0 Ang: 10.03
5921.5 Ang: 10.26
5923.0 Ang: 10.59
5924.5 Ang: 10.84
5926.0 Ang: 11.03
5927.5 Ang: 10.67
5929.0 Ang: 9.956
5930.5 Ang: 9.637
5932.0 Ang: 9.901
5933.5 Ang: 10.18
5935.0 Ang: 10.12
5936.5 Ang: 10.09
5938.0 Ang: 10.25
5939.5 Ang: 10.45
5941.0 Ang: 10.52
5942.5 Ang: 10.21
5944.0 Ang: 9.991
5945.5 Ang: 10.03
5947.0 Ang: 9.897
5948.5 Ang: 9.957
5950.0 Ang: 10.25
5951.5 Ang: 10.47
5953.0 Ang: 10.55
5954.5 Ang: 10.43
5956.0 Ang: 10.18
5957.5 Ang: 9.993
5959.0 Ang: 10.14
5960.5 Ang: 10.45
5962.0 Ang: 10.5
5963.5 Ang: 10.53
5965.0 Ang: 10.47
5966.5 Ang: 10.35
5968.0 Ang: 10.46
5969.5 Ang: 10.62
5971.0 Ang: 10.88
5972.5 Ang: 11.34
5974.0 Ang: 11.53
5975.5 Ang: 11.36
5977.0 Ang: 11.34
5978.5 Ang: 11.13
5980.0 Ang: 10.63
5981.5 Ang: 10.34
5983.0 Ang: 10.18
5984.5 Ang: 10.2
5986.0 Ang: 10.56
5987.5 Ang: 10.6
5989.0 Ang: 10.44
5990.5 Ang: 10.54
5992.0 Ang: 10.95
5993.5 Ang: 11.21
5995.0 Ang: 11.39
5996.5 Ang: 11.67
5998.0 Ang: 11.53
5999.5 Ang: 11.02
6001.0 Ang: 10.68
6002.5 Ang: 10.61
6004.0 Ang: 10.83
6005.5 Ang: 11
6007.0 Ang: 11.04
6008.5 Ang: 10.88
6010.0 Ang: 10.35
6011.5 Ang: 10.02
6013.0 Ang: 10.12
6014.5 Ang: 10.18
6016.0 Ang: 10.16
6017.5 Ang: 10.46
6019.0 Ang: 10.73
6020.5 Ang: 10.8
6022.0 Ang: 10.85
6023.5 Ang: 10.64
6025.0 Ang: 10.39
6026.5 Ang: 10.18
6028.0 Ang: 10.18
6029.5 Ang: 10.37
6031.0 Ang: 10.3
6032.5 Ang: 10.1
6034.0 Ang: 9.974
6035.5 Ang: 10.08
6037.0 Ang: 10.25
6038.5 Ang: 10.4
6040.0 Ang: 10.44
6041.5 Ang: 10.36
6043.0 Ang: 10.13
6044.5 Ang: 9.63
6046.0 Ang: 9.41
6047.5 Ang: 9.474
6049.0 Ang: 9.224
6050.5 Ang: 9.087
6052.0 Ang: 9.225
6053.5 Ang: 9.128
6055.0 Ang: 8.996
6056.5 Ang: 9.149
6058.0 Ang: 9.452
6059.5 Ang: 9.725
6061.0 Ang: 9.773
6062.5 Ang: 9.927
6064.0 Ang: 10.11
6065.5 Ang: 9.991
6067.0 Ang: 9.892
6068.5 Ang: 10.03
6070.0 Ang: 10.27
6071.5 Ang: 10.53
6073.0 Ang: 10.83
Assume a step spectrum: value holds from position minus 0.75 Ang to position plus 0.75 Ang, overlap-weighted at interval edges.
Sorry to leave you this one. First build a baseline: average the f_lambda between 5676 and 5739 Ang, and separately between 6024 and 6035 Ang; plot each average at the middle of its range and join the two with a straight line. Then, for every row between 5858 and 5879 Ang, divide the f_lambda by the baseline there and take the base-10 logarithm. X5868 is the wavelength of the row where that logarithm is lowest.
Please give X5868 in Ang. 5864.5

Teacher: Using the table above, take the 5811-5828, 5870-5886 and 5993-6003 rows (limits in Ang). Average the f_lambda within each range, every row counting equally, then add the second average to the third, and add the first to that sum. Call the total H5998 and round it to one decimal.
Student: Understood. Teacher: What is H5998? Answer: 31.9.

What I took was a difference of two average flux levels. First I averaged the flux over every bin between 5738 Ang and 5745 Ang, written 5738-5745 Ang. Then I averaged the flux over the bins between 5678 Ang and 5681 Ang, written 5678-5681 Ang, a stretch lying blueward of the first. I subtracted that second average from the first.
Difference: 0.5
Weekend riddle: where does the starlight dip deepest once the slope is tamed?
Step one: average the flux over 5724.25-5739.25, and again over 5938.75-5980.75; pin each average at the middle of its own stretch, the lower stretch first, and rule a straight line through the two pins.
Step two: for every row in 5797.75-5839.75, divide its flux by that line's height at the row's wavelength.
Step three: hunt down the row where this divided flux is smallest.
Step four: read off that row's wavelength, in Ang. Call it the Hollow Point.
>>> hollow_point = 5839.0 Ang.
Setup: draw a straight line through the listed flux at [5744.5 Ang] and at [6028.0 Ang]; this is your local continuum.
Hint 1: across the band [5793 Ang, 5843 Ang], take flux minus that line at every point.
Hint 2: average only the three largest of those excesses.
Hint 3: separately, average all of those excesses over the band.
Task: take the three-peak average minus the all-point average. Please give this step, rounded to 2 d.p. 1.51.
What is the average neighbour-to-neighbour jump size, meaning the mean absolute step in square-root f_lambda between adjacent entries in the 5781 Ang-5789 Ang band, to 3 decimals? 0.038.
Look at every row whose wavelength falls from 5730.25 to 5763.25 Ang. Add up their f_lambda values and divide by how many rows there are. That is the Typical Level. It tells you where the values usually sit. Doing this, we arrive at 10.2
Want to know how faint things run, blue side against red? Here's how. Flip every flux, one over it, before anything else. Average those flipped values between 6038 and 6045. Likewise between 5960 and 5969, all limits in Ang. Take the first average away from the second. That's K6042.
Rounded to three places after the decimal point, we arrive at -0.003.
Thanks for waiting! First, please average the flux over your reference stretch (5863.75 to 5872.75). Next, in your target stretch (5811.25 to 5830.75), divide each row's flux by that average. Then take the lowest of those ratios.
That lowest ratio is 0.97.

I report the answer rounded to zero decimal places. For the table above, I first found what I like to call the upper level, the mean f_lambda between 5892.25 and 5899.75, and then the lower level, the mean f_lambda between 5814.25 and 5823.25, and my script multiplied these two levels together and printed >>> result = 98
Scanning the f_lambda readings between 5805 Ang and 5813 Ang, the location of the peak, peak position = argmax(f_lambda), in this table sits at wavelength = 5807.5 Ang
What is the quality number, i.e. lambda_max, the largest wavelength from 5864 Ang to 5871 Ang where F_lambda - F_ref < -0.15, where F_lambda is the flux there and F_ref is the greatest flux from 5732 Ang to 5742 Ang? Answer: 5870.5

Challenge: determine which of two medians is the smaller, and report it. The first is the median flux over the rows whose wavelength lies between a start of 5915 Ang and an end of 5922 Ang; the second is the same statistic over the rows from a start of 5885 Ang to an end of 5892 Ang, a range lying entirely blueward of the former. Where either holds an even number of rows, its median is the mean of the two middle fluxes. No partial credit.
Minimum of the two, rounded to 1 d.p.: 10.0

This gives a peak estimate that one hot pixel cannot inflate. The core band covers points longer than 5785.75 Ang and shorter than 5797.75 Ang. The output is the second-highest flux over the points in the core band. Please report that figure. 9.679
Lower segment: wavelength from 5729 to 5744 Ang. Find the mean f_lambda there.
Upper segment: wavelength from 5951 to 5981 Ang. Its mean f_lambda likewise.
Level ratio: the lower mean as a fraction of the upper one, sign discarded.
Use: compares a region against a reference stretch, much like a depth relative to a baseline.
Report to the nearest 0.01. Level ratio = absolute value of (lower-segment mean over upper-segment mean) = 0.94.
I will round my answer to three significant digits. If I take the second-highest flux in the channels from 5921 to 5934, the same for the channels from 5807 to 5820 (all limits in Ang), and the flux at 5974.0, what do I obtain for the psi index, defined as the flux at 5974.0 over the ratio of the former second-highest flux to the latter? 12.4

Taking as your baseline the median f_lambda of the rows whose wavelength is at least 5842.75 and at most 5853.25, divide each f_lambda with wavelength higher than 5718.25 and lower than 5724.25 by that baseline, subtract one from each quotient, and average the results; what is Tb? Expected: -0.100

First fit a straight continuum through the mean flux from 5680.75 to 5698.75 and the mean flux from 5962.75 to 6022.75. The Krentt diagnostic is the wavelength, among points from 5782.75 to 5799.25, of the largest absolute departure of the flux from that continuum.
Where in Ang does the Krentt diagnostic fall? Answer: 5788.0 Ang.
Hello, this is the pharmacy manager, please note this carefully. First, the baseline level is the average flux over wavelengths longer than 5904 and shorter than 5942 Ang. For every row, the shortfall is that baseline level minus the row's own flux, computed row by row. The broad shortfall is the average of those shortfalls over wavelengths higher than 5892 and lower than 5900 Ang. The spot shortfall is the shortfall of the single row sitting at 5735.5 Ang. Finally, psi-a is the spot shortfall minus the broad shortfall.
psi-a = -0.54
